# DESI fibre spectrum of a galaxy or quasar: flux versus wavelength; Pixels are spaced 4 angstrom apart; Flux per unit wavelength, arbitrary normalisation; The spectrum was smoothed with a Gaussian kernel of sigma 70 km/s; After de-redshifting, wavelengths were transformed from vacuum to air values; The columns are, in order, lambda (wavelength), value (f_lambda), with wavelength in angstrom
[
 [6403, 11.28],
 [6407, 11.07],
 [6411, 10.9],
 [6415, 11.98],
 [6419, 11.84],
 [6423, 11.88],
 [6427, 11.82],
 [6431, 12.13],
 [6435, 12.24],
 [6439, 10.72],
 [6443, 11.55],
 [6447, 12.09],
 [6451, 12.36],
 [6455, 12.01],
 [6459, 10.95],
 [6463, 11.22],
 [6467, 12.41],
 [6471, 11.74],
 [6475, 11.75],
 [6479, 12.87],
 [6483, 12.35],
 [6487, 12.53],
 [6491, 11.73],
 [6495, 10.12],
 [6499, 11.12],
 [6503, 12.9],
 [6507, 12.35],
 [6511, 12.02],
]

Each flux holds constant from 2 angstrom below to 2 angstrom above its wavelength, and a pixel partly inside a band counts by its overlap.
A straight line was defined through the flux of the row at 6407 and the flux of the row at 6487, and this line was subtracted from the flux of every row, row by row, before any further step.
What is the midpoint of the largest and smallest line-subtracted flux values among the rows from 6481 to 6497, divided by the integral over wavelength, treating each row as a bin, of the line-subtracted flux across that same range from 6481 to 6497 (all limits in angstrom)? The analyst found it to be 0.090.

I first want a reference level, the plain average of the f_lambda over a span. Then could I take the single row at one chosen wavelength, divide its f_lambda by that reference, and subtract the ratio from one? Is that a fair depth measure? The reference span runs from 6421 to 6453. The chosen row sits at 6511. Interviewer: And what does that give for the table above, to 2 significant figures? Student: -0.014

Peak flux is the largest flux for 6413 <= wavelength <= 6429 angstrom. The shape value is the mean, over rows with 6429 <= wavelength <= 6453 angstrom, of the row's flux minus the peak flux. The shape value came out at -0.13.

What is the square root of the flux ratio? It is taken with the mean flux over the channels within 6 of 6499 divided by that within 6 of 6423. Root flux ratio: 0.98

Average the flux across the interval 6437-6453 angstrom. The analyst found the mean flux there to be 11.7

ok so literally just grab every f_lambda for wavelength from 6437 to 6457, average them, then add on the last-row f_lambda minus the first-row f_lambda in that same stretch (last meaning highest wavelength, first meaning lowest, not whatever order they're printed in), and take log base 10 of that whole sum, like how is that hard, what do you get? 1.12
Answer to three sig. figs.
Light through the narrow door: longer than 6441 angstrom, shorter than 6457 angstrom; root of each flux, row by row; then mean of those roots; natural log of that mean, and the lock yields 1.24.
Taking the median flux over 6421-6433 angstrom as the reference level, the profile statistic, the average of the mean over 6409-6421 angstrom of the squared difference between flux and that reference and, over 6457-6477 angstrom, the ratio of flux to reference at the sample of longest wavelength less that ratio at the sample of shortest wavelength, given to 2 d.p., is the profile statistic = 0.20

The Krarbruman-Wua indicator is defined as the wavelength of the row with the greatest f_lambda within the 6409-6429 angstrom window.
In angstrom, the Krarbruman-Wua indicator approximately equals 6415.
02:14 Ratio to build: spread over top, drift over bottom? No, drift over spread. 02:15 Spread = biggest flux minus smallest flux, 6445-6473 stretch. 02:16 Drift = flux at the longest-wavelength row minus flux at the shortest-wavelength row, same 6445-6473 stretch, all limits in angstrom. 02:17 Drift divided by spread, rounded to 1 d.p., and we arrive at -0.2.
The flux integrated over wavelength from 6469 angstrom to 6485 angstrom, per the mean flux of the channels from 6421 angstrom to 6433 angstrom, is 16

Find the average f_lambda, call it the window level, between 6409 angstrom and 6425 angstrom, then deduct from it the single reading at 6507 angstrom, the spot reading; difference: -0.7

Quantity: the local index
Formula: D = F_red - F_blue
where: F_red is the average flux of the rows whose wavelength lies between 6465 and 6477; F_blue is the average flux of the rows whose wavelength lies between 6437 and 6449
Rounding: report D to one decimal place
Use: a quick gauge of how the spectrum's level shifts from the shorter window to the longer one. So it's 0.5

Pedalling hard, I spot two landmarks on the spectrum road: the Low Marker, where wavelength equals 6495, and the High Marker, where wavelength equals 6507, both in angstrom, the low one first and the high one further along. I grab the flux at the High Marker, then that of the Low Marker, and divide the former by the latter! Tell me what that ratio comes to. 1.22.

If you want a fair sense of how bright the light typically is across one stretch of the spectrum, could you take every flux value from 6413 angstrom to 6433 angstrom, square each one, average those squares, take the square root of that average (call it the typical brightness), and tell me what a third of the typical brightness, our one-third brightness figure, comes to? 3.98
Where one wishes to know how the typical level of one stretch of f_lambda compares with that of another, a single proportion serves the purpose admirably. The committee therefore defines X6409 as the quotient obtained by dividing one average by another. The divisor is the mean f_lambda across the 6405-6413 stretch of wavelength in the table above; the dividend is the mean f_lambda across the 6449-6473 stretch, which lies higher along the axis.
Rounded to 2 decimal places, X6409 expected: 1.07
